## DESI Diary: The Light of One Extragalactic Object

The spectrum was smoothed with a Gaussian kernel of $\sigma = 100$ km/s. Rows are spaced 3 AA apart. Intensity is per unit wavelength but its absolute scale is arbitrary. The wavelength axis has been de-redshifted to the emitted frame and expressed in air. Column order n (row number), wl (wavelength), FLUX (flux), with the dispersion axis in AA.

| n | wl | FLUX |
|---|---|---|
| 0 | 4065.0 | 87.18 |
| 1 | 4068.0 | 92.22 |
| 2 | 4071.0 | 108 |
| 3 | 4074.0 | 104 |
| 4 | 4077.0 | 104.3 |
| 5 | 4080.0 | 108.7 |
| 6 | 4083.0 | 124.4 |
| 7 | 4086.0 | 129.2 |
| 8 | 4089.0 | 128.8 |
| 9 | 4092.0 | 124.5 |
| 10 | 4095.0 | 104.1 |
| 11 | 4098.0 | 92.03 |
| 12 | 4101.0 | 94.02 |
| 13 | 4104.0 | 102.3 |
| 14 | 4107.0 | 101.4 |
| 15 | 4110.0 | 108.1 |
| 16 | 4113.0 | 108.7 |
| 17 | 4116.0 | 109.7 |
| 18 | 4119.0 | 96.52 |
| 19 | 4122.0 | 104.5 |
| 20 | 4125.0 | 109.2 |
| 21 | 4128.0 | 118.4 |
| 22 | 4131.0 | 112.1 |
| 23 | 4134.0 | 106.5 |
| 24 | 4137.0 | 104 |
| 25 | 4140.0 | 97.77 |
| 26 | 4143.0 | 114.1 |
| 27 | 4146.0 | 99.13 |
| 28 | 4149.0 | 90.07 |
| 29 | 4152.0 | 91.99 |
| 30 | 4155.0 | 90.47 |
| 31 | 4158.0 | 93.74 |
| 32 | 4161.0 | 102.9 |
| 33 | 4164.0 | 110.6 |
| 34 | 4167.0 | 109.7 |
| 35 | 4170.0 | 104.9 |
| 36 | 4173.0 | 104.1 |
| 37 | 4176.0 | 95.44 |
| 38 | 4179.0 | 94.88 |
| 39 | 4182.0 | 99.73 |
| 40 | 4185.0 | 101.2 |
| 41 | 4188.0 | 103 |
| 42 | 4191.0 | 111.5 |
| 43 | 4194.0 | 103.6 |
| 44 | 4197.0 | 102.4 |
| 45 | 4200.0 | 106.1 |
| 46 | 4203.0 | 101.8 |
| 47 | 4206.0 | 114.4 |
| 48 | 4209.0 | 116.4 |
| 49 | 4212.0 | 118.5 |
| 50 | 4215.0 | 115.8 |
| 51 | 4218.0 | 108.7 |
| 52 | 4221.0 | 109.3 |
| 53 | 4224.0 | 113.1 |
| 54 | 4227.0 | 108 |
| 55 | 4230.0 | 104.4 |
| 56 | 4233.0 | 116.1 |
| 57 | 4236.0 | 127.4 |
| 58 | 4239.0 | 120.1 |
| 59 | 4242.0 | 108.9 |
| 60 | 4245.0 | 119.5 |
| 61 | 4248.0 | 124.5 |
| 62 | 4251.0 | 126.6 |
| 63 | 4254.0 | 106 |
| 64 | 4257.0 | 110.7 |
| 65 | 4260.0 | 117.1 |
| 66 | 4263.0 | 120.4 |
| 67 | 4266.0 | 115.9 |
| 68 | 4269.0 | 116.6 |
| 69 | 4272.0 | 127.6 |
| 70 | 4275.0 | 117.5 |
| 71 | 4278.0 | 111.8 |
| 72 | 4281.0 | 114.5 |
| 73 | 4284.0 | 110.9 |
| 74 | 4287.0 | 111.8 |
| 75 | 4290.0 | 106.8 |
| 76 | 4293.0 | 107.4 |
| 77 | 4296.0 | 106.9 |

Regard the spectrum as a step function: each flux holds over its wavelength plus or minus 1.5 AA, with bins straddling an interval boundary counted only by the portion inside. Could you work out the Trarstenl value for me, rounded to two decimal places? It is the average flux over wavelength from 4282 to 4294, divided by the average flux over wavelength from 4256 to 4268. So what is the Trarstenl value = 0.94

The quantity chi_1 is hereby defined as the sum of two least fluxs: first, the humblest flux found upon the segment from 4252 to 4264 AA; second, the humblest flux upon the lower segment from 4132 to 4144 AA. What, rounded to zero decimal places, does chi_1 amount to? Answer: 204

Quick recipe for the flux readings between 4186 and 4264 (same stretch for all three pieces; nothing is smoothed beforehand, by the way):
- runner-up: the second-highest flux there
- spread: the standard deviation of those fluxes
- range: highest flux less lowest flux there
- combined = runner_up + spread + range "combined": 160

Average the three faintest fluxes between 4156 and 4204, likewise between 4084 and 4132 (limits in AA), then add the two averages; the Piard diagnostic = 189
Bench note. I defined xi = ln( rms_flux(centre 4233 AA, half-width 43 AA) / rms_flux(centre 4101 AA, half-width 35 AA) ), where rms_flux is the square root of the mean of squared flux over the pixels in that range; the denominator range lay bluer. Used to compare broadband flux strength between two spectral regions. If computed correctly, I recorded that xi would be 0.05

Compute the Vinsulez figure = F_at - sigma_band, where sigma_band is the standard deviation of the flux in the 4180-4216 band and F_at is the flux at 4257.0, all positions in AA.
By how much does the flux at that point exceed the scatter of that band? 104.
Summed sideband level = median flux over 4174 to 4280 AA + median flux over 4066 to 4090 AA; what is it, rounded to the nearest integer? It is 220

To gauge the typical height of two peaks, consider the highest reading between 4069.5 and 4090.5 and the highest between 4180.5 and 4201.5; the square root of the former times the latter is 120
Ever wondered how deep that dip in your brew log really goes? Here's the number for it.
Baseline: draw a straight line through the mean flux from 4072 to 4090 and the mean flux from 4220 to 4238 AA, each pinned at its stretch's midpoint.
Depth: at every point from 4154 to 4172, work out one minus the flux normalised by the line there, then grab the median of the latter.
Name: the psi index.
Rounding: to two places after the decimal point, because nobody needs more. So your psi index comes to 0.09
